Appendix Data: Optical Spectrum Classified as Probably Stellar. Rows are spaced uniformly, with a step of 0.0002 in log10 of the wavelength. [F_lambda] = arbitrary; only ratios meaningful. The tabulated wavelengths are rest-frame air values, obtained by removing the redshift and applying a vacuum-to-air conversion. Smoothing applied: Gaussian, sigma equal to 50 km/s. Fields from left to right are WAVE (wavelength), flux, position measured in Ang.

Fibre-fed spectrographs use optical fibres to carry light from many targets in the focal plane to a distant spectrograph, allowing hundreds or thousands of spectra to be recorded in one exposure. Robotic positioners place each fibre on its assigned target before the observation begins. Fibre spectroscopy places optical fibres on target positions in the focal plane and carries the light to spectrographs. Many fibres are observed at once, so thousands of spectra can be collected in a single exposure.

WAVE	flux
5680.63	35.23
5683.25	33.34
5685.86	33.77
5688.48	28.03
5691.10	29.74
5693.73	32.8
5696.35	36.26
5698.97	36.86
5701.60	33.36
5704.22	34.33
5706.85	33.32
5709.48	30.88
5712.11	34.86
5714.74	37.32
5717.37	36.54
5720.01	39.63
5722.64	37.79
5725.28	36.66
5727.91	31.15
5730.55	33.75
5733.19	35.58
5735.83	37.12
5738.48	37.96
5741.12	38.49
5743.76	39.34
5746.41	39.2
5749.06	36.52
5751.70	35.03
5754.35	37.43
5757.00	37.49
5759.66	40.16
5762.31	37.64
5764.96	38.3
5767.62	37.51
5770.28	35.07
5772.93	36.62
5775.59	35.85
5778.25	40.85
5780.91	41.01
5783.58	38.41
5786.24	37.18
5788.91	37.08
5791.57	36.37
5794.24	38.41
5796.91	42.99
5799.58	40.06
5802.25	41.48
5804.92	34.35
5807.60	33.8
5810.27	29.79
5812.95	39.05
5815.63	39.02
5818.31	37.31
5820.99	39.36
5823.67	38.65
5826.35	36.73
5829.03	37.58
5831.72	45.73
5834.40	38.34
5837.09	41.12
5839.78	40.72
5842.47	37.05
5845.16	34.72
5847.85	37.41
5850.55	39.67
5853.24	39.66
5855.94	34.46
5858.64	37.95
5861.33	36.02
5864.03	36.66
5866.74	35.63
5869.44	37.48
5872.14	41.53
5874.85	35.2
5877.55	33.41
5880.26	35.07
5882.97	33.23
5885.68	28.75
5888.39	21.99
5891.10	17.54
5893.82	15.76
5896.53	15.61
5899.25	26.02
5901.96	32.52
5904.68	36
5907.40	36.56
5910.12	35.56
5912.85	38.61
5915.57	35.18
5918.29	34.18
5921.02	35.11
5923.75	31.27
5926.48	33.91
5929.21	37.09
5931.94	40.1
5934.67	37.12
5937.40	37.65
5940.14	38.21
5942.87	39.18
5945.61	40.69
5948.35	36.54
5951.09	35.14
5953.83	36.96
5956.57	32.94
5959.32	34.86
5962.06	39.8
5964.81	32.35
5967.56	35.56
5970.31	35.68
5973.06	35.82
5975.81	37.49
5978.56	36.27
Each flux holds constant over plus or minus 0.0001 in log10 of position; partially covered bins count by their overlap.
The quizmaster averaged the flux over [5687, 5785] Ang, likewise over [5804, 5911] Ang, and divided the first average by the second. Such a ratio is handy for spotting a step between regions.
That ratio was 1.05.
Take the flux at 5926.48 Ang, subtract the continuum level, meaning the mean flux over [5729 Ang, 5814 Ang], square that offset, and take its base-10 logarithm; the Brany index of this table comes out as 1.1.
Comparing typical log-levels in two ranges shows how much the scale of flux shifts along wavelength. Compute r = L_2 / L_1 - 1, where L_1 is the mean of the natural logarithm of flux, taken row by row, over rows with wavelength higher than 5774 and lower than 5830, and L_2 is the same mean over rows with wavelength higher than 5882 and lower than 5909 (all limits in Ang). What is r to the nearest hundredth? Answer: -0.11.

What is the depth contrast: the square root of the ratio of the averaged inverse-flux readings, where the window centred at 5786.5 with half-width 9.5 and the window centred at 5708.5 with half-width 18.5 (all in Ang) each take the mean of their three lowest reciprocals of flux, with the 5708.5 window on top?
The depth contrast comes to 1.02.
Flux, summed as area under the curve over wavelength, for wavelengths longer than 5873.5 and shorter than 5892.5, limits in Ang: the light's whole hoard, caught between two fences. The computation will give 556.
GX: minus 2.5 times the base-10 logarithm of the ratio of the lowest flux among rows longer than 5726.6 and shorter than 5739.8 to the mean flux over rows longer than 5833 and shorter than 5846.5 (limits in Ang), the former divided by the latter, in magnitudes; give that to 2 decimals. 0.23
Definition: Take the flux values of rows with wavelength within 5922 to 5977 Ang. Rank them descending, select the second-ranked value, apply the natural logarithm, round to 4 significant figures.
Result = 3.691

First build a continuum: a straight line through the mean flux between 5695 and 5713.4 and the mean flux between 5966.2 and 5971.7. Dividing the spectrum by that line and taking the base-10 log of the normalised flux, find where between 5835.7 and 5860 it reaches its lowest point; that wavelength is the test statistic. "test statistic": 5855.94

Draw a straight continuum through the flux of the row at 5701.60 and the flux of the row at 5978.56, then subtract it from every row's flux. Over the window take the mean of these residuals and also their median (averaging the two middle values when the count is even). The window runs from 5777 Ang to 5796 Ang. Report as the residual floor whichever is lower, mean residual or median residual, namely 4.1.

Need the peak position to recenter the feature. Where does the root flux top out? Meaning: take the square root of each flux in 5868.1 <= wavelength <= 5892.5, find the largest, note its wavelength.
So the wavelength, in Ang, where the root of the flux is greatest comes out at 5872.14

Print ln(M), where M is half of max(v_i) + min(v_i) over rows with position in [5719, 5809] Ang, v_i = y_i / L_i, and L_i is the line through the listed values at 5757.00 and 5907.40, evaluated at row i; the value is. -0.01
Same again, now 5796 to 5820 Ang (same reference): -0.02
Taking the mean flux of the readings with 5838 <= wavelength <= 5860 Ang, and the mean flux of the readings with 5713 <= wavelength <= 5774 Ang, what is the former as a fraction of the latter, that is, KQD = 1.02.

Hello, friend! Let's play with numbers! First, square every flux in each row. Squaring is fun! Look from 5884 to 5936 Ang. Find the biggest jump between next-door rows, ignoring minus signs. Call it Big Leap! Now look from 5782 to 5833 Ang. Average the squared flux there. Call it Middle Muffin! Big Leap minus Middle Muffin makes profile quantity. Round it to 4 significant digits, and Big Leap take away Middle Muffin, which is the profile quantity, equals -1027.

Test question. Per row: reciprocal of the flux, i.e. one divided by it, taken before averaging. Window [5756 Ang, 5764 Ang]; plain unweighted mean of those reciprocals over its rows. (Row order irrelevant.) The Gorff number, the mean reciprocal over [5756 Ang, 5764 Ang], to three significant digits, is 0.0260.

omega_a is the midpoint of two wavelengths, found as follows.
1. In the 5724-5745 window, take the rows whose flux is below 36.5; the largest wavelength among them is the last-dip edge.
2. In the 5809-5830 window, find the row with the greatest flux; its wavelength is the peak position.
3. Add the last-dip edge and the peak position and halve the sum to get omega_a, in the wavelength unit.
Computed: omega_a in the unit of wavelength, 5777.1 Ang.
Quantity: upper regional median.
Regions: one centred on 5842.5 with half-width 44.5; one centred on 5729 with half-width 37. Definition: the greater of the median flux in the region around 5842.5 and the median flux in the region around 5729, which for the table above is 37.4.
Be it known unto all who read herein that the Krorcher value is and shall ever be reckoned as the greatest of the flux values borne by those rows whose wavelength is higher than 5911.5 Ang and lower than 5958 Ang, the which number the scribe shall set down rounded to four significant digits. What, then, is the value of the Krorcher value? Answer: 40.69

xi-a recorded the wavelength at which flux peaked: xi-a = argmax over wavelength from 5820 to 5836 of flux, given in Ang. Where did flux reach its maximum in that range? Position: 5831.72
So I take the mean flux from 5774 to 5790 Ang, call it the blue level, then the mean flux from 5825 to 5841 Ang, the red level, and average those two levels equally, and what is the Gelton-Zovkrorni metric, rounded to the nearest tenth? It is 39.2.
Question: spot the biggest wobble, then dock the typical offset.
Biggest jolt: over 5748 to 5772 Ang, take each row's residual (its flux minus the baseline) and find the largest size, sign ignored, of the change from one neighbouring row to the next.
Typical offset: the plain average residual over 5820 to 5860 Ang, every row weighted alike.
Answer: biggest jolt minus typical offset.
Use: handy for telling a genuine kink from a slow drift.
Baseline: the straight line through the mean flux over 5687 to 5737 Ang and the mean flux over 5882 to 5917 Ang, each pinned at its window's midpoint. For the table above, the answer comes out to -5.3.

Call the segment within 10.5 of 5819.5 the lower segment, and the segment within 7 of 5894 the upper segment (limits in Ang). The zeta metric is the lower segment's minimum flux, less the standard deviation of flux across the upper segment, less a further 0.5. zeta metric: 25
